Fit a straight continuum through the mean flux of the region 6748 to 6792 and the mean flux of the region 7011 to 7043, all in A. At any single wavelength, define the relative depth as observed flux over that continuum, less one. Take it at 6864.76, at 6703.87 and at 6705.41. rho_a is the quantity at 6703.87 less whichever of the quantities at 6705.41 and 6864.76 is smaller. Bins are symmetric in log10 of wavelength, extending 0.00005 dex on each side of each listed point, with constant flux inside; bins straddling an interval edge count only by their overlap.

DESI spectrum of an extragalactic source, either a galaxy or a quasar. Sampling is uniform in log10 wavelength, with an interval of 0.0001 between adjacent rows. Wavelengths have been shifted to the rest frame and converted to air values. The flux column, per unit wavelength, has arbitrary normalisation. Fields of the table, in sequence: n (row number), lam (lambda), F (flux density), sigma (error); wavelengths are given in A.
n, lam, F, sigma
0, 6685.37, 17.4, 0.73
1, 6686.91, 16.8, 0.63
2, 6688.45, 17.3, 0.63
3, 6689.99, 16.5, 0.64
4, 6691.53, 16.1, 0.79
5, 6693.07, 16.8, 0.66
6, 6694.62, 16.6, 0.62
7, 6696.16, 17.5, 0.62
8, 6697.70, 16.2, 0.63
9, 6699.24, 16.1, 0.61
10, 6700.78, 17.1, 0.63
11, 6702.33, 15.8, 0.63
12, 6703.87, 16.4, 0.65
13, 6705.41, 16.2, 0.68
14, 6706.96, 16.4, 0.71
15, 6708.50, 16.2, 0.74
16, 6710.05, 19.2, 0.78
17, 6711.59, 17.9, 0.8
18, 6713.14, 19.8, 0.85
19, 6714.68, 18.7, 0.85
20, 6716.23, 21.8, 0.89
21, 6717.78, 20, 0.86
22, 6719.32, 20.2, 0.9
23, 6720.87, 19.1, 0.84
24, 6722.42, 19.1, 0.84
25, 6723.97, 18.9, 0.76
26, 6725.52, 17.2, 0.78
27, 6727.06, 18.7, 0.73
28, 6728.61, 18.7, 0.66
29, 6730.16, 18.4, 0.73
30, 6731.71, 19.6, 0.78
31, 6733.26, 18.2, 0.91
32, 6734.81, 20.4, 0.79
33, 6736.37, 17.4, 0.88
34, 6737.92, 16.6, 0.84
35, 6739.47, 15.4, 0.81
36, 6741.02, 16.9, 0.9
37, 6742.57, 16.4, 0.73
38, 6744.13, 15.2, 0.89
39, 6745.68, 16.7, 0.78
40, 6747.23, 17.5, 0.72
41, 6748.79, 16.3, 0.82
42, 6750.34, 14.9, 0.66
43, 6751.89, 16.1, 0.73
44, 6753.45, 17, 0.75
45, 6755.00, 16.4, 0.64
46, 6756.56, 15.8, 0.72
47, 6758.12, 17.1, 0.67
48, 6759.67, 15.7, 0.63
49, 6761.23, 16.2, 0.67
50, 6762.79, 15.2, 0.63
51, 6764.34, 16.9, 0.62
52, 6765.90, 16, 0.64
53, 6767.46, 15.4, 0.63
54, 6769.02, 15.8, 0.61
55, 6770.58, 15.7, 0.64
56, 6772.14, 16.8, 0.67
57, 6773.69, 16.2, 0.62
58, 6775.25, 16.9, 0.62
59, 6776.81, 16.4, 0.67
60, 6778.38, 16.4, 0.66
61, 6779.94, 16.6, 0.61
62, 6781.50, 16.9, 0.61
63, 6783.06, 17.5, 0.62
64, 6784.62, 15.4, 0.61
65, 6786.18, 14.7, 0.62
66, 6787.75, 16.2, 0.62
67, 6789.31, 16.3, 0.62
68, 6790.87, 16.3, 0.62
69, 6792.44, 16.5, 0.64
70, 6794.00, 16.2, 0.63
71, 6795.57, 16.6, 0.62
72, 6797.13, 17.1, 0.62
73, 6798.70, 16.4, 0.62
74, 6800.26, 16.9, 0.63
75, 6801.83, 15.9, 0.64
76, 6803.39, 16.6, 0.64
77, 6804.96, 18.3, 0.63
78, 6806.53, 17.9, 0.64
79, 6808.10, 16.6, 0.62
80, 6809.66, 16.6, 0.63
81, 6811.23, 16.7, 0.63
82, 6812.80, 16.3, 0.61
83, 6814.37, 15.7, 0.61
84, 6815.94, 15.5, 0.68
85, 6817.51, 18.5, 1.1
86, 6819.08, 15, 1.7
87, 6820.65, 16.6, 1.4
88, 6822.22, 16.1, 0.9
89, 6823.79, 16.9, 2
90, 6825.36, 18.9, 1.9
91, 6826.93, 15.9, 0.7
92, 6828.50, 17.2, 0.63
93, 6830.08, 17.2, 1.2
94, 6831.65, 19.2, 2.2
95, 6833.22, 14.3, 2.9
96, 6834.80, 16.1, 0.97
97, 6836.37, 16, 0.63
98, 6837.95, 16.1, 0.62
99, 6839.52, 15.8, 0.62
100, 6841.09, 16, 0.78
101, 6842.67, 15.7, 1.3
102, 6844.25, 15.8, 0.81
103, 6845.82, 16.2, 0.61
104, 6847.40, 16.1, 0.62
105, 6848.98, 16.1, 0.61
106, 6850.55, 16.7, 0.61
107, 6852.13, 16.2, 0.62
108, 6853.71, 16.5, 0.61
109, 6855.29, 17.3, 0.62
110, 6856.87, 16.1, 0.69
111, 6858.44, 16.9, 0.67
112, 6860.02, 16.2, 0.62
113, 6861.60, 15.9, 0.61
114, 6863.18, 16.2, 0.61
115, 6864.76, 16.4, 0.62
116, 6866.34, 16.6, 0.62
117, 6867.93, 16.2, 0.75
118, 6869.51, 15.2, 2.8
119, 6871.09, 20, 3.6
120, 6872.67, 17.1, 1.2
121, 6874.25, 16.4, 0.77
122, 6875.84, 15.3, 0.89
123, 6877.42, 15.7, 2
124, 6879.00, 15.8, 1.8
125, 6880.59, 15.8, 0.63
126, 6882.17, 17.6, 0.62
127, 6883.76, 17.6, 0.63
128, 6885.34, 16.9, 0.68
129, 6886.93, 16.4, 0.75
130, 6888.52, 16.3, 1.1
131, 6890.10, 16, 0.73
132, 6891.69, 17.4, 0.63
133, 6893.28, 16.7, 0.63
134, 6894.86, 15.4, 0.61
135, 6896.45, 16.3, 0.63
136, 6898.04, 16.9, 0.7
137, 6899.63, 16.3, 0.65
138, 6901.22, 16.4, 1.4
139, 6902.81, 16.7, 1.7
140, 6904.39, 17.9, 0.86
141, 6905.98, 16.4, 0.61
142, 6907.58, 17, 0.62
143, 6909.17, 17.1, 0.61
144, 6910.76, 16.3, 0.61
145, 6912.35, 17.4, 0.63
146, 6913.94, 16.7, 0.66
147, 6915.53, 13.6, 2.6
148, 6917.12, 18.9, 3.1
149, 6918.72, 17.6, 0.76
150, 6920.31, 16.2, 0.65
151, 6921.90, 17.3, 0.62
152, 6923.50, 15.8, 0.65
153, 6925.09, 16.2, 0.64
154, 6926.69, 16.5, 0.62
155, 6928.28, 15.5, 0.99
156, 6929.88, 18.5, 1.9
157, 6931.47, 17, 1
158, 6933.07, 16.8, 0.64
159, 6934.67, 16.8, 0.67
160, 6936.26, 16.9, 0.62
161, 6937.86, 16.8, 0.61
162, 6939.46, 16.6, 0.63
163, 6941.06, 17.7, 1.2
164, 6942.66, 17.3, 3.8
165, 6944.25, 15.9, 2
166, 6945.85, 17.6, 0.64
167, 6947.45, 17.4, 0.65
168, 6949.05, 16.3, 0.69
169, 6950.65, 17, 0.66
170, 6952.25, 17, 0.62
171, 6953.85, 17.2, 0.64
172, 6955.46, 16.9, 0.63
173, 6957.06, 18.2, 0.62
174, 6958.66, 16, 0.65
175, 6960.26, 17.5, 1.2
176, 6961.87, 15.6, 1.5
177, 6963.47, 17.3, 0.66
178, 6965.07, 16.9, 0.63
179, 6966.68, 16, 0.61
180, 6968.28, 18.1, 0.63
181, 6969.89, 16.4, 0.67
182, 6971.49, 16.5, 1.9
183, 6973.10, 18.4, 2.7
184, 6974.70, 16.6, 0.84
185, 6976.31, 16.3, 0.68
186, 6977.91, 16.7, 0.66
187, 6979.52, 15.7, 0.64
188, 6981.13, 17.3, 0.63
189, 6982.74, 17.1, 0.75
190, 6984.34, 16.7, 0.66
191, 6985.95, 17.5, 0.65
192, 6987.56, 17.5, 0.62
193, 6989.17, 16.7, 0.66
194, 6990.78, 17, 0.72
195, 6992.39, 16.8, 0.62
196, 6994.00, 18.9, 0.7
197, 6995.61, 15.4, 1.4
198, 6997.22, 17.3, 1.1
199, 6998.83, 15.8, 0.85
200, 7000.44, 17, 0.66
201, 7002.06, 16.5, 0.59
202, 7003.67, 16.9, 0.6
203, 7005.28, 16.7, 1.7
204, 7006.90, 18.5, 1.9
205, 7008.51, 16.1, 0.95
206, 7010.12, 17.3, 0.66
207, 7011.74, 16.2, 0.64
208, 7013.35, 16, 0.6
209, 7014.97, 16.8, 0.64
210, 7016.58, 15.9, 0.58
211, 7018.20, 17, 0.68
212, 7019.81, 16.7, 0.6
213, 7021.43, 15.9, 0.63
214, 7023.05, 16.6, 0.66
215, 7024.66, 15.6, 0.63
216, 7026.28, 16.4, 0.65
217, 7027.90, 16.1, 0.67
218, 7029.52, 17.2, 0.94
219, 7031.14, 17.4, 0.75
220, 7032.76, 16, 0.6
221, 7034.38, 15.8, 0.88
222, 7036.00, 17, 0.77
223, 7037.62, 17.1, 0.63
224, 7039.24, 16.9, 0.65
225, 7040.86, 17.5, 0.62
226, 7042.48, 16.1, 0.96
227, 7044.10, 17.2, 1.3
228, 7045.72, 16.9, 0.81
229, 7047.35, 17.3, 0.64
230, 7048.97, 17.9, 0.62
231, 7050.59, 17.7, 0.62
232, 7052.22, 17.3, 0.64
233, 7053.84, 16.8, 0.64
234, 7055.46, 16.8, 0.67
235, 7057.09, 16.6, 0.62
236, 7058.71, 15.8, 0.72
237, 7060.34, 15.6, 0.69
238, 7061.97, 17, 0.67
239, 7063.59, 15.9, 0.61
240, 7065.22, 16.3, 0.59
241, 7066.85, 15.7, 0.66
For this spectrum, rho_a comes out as 0.013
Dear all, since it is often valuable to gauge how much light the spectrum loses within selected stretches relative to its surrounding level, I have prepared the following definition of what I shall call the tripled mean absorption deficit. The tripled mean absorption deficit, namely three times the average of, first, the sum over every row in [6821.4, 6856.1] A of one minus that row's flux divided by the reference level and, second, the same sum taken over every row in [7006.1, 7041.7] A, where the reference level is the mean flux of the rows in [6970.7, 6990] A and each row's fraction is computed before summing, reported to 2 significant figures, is 1.4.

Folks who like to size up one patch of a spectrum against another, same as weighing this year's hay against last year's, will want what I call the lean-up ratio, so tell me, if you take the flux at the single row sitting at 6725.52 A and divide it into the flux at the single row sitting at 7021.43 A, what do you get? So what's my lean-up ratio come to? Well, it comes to 0.92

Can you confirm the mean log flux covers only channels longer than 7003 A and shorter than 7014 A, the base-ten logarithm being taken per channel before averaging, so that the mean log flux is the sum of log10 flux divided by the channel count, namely 1.23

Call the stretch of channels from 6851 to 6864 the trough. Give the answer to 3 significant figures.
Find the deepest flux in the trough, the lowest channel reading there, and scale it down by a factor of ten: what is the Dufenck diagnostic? 1.59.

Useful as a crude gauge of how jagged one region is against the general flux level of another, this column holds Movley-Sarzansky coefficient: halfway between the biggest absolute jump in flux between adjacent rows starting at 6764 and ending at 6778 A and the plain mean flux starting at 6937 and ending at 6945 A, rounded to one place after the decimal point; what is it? 9.0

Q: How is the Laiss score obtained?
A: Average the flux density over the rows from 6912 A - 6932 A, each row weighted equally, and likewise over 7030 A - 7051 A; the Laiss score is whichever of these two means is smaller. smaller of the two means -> 16.7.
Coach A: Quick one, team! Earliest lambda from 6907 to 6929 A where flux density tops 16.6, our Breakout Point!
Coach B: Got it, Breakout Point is 6907.58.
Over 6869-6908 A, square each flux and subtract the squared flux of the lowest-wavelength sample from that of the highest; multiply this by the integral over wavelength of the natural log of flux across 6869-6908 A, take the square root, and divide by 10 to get 8.0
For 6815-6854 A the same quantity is 5.9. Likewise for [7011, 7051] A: 7.6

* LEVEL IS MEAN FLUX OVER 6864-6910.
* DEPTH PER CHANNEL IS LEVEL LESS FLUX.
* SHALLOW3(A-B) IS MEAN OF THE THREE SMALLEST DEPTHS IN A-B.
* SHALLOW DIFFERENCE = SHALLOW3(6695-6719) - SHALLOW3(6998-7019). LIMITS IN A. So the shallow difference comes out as -2.9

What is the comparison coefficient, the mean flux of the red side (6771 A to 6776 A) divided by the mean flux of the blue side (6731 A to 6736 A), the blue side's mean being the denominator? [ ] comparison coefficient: 0.86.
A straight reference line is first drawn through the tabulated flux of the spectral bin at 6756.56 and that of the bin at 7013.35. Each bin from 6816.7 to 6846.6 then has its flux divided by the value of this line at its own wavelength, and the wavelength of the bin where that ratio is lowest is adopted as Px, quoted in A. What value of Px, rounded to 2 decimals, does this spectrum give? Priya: 6833.22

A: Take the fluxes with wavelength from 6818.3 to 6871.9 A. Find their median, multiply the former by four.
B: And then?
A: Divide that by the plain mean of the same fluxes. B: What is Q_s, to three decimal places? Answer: 3.937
